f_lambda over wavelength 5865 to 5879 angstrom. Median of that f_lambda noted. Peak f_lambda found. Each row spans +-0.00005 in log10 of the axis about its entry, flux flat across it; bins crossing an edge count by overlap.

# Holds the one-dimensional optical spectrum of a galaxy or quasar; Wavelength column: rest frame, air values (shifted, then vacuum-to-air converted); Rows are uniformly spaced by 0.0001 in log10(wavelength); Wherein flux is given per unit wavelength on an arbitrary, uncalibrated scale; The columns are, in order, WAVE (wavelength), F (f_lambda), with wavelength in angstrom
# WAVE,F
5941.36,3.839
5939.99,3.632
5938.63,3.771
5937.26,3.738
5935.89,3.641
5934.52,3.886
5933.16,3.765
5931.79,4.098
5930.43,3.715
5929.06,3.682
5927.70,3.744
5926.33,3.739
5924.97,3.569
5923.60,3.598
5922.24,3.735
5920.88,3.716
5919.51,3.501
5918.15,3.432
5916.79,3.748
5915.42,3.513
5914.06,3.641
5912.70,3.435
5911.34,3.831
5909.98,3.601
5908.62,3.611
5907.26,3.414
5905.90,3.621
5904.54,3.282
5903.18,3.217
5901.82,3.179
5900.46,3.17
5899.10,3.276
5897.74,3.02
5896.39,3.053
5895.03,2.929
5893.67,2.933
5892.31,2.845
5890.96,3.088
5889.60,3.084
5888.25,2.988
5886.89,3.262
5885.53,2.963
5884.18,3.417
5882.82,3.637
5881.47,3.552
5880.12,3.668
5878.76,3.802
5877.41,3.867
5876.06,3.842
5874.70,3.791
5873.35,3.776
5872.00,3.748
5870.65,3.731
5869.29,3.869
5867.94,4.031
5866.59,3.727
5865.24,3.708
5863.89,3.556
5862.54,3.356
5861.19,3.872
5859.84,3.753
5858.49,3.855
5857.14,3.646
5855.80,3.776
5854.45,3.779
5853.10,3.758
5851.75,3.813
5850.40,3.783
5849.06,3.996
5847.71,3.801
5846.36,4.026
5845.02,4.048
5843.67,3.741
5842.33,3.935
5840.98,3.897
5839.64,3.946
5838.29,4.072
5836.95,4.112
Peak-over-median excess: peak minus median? 0.24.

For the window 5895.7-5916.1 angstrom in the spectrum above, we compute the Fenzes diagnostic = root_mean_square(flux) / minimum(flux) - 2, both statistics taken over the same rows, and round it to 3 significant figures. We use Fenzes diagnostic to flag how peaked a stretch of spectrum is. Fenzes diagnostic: -0.875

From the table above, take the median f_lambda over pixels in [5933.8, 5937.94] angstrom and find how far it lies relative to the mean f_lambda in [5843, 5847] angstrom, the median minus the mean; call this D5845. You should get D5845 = -0.20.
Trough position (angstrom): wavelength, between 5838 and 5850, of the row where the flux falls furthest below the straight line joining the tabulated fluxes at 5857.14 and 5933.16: 5843.67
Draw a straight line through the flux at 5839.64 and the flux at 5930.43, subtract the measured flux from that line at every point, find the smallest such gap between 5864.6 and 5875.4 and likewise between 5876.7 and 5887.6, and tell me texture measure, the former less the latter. -0.140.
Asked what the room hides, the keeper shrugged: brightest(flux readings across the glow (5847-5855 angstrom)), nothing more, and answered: 3.996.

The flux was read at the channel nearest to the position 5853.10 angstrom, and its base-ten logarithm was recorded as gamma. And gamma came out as 0.575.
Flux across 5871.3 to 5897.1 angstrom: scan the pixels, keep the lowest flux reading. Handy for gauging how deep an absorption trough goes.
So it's 2.845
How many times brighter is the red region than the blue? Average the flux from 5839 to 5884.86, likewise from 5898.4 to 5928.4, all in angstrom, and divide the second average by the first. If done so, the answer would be 0.93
